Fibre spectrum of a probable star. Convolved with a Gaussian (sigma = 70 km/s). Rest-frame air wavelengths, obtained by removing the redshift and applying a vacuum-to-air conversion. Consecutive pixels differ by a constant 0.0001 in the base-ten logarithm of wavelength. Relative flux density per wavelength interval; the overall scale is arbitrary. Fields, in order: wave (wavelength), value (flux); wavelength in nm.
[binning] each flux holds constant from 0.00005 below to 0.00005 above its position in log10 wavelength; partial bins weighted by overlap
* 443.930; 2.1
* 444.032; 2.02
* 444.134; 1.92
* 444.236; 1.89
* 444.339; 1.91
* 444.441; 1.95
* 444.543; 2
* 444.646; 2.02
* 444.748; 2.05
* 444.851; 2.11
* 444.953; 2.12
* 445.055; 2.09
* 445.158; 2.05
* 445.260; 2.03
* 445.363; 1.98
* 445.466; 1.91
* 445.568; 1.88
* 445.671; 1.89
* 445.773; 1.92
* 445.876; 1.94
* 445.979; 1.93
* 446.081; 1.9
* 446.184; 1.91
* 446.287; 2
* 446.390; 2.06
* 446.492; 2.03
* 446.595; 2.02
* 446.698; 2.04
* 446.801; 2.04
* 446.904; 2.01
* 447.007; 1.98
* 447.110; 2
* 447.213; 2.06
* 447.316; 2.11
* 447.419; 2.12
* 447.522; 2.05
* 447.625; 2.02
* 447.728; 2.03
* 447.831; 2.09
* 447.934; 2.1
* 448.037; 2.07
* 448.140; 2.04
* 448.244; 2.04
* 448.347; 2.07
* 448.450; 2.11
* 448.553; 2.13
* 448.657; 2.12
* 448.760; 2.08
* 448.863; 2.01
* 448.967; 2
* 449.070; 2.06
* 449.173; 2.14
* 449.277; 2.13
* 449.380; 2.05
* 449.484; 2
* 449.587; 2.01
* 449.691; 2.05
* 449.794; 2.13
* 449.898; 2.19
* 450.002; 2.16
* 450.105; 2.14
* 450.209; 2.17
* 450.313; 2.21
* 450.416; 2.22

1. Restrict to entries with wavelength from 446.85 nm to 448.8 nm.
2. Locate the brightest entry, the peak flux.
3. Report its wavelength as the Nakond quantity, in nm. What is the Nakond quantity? 448.553 nm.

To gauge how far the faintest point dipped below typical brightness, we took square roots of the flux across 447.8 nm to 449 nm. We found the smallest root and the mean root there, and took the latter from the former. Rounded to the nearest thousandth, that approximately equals -0.025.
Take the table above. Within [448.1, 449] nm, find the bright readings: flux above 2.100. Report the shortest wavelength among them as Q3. 448.450 nm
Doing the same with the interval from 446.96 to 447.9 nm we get 447.316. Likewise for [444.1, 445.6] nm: 444.851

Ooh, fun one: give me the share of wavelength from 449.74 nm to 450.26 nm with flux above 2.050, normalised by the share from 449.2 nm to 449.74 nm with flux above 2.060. 5.0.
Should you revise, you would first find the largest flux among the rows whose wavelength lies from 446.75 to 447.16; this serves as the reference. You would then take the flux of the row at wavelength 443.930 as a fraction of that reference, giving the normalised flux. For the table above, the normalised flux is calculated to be 1.03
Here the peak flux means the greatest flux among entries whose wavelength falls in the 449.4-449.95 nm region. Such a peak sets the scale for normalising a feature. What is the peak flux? 2.19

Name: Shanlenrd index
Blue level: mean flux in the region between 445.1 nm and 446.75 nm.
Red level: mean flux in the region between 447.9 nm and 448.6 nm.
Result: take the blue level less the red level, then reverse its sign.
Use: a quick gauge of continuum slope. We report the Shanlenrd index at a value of 0.11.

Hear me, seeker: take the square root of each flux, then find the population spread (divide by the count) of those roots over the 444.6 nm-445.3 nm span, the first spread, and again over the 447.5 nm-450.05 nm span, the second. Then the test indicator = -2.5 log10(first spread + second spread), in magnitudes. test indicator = 3.78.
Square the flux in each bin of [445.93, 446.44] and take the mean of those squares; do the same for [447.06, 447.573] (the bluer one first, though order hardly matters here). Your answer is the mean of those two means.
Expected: 4.06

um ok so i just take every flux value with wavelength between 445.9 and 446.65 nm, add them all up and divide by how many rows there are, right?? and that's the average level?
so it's 1.98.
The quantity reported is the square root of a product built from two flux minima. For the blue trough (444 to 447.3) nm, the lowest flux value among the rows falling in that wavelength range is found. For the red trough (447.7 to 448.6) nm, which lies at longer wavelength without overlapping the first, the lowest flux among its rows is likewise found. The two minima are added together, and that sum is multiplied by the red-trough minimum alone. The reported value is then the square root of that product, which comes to 2.817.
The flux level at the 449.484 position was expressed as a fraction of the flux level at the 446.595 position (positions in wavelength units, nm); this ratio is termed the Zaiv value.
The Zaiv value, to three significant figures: 0.990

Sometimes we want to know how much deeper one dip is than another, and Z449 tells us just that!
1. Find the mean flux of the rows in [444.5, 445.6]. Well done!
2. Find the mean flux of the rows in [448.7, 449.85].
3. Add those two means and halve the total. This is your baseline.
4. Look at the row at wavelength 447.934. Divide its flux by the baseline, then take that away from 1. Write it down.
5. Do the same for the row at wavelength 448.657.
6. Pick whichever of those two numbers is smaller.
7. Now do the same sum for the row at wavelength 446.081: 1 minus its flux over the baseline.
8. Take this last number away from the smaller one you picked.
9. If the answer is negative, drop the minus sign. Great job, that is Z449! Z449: 0.11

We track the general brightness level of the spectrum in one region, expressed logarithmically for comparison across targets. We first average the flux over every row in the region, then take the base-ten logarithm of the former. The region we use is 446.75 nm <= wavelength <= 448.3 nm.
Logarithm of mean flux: 0.312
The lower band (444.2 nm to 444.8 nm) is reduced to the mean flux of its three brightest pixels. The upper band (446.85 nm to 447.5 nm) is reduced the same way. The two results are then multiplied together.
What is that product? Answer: 4.24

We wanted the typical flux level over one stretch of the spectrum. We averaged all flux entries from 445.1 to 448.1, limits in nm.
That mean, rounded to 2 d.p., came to 2.01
